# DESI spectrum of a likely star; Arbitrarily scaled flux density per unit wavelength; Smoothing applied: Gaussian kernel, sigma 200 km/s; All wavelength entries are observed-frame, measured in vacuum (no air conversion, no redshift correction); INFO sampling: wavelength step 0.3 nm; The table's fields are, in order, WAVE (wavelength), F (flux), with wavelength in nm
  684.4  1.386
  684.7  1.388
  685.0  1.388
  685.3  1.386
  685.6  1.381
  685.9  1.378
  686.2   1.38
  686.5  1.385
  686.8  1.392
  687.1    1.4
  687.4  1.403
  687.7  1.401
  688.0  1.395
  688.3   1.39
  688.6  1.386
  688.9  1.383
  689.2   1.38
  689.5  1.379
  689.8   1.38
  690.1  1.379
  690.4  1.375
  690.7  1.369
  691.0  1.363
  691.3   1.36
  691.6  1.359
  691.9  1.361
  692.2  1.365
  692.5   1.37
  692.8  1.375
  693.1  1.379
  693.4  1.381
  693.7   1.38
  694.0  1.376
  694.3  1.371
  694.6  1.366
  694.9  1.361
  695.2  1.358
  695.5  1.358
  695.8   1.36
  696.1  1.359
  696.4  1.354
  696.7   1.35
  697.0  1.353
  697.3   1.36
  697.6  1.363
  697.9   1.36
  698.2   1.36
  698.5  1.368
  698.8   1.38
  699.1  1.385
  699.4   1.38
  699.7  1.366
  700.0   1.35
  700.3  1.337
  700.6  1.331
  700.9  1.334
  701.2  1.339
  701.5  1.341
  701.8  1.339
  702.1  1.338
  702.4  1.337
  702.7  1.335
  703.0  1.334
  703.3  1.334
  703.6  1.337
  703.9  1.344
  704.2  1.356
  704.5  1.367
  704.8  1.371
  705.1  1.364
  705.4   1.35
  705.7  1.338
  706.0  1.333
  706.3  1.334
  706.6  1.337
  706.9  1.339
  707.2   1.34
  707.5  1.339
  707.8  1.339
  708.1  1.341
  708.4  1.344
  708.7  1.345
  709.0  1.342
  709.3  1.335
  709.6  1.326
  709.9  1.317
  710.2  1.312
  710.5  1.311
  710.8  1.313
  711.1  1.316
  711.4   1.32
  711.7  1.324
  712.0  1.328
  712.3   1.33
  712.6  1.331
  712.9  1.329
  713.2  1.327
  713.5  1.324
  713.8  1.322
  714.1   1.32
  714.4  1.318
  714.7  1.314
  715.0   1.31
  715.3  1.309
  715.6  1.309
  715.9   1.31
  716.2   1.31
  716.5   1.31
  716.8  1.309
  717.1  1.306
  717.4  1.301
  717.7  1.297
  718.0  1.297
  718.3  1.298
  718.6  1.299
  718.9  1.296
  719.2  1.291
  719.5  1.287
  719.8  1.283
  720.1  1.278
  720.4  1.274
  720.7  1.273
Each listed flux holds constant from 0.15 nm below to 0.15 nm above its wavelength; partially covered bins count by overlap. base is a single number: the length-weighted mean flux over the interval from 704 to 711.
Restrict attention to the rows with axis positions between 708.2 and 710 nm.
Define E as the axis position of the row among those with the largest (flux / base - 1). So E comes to 708.7 nm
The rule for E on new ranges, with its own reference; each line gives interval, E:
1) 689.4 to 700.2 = 699.1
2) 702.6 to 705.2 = 704.8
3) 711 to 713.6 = 712.6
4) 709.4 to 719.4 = 712.6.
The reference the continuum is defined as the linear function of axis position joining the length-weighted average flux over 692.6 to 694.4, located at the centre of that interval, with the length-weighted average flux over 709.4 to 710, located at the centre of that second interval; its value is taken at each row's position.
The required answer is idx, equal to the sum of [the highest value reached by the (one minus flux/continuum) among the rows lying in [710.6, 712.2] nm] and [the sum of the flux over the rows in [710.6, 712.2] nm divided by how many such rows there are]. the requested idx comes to 1.33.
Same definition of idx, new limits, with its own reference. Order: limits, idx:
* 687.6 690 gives 1.39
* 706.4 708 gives 1.34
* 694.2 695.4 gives 1.37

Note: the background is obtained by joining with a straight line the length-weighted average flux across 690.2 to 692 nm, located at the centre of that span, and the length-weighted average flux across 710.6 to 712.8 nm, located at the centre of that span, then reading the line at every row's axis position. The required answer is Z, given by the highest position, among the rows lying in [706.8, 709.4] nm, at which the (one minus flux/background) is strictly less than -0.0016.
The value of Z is 709.3 nm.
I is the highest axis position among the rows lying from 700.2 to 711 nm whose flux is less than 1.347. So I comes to 710.8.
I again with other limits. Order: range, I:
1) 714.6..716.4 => 716.2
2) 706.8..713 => 712.9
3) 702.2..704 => 703.9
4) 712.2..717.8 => 717.7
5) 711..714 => 713.8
